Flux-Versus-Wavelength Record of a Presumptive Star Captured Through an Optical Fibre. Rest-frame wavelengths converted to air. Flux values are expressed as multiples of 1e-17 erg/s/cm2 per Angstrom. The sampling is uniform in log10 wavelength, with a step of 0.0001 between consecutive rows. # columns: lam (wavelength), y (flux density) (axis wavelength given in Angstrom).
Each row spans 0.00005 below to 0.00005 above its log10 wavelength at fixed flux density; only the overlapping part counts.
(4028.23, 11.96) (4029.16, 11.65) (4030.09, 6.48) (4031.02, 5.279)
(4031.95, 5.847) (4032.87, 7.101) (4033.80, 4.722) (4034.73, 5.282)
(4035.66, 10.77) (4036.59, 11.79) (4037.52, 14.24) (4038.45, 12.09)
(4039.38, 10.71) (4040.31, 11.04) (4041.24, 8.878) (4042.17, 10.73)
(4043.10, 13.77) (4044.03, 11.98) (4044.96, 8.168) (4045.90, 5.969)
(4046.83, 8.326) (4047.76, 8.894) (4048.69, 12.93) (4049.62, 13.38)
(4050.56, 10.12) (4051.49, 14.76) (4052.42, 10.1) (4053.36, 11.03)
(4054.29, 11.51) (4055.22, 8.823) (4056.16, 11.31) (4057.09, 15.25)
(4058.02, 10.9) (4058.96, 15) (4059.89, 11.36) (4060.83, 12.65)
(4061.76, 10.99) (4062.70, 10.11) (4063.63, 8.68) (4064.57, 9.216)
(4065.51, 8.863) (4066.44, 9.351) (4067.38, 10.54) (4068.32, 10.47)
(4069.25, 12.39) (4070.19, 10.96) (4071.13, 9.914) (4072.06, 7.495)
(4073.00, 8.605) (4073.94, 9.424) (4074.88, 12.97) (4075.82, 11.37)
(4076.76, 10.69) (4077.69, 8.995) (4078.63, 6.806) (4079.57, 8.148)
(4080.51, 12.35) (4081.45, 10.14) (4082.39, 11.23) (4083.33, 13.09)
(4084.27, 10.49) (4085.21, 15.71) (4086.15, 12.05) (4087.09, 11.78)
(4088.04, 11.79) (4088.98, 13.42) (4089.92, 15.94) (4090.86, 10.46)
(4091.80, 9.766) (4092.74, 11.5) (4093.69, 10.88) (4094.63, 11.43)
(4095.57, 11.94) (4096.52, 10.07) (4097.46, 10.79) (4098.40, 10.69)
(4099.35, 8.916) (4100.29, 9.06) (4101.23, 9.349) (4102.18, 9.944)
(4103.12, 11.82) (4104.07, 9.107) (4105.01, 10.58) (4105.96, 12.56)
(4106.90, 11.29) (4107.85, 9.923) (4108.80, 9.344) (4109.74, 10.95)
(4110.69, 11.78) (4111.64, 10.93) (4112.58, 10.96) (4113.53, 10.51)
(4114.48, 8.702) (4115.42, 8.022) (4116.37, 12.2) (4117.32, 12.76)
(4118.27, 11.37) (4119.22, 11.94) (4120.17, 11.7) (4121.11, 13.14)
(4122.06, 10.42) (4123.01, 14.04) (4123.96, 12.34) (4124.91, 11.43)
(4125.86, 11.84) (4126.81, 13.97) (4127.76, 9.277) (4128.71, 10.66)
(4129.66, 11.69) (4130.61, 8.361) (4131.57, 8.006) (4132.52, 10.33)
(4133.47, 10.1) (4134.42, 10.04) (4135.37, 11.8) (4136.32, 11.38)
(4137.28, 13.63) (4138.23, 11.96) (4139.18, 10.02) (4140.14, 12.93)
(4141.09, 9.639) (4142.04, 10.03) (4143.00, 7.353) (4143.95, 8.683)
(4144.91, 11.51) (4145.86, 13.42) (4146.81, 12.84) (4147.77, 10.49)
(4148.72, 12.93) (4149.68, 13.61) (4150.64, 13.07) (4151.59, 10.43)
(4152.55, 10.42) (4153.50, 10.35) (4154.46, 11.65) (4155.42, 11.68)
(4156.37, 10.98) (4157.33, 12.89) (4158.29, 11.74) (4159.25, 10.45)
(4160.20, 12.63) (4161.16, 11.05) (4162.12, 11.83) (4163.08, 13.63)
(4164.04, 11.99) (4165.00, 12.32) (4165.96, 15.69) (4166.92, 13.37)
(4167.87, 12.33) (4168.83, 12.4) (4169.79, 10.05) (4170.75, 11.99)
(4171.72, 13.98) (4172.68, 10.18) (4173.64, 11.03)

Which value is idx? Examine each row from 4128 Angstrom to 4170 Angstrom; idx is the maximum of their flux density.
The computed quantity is 15.69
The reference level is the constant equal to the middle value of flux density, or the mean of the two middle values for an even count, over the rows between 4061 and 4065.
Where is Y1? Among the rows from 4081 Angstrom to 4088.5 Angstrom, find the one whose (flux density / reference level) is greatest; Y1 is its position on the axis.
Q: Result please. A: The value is 4085.21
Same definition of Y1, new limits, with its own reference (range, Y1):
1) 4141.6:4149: 4145.86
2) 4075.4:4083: 4080.51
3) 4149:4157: 4149.68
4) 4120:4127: 4123.01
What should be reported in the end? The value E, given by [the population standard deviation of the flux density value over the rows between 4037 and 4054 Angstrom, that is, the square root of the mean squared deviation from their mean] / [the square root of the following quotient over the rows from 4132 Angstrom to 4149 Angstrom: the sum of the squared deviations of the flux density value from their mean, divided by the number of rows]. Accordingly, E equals 1.4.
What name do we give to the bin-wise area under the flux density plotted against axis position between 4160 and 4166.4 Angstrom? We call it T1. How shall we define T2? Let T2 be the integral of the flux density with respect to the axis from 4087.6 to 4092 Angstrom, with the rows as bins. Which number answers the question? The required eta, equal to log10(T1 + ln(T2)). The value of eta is 1.93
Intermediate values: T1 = 81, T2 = 55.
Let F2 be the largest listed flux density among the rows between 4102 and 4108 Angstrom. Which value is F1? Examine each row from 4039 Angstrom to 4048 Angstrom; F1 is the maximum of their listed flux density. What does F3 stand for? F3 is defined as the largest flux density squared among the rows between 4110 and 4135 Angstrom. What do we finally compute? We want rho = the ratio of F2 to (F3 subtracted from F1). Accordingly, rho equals -0.069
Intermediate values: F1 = 13.77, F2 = 12.56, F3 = 197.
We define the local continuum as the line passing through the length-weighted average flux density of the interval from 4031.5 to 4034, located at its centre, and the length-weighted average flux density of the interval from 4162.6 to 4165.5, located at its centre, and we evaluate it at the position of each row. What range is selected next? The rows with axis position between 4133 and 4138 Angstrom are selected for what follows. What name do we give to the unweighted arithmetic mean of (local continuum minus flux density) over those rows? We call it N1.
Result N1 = -0.2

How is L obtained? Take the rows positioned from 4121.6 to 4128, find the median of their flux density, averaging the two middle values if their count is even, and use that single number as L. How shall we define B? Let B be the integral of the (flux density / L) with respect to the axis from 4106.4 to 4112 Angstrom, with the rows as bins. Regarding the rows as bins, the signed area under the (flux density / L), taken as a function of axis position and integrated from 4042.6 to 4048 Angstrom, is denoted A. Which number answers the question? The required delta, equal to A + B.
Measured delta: 9.4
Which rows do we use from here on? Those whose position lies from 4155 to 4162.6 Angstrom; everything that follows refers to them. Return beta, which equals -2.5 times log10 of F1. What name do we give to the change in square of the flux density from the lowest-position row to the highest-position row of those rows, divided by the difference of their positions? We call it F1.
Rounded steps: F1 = 0.53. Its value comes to 0.7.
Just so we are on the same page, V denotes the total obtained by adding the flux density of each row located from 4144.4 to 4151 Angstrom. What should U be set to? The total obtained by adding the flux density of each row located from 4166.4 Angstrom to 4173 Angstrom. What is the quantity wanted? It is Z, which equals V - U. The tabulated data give 4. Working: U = 84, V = 88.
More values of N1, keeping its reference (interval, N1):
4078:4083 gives -1.3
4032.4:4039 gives -3.3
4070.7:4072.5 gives -0.7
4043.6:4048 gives -2.0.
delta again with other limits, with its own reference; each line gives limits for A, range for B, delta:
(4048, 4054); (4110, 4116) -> 11.2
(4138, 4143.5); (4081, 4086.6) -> 10.5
